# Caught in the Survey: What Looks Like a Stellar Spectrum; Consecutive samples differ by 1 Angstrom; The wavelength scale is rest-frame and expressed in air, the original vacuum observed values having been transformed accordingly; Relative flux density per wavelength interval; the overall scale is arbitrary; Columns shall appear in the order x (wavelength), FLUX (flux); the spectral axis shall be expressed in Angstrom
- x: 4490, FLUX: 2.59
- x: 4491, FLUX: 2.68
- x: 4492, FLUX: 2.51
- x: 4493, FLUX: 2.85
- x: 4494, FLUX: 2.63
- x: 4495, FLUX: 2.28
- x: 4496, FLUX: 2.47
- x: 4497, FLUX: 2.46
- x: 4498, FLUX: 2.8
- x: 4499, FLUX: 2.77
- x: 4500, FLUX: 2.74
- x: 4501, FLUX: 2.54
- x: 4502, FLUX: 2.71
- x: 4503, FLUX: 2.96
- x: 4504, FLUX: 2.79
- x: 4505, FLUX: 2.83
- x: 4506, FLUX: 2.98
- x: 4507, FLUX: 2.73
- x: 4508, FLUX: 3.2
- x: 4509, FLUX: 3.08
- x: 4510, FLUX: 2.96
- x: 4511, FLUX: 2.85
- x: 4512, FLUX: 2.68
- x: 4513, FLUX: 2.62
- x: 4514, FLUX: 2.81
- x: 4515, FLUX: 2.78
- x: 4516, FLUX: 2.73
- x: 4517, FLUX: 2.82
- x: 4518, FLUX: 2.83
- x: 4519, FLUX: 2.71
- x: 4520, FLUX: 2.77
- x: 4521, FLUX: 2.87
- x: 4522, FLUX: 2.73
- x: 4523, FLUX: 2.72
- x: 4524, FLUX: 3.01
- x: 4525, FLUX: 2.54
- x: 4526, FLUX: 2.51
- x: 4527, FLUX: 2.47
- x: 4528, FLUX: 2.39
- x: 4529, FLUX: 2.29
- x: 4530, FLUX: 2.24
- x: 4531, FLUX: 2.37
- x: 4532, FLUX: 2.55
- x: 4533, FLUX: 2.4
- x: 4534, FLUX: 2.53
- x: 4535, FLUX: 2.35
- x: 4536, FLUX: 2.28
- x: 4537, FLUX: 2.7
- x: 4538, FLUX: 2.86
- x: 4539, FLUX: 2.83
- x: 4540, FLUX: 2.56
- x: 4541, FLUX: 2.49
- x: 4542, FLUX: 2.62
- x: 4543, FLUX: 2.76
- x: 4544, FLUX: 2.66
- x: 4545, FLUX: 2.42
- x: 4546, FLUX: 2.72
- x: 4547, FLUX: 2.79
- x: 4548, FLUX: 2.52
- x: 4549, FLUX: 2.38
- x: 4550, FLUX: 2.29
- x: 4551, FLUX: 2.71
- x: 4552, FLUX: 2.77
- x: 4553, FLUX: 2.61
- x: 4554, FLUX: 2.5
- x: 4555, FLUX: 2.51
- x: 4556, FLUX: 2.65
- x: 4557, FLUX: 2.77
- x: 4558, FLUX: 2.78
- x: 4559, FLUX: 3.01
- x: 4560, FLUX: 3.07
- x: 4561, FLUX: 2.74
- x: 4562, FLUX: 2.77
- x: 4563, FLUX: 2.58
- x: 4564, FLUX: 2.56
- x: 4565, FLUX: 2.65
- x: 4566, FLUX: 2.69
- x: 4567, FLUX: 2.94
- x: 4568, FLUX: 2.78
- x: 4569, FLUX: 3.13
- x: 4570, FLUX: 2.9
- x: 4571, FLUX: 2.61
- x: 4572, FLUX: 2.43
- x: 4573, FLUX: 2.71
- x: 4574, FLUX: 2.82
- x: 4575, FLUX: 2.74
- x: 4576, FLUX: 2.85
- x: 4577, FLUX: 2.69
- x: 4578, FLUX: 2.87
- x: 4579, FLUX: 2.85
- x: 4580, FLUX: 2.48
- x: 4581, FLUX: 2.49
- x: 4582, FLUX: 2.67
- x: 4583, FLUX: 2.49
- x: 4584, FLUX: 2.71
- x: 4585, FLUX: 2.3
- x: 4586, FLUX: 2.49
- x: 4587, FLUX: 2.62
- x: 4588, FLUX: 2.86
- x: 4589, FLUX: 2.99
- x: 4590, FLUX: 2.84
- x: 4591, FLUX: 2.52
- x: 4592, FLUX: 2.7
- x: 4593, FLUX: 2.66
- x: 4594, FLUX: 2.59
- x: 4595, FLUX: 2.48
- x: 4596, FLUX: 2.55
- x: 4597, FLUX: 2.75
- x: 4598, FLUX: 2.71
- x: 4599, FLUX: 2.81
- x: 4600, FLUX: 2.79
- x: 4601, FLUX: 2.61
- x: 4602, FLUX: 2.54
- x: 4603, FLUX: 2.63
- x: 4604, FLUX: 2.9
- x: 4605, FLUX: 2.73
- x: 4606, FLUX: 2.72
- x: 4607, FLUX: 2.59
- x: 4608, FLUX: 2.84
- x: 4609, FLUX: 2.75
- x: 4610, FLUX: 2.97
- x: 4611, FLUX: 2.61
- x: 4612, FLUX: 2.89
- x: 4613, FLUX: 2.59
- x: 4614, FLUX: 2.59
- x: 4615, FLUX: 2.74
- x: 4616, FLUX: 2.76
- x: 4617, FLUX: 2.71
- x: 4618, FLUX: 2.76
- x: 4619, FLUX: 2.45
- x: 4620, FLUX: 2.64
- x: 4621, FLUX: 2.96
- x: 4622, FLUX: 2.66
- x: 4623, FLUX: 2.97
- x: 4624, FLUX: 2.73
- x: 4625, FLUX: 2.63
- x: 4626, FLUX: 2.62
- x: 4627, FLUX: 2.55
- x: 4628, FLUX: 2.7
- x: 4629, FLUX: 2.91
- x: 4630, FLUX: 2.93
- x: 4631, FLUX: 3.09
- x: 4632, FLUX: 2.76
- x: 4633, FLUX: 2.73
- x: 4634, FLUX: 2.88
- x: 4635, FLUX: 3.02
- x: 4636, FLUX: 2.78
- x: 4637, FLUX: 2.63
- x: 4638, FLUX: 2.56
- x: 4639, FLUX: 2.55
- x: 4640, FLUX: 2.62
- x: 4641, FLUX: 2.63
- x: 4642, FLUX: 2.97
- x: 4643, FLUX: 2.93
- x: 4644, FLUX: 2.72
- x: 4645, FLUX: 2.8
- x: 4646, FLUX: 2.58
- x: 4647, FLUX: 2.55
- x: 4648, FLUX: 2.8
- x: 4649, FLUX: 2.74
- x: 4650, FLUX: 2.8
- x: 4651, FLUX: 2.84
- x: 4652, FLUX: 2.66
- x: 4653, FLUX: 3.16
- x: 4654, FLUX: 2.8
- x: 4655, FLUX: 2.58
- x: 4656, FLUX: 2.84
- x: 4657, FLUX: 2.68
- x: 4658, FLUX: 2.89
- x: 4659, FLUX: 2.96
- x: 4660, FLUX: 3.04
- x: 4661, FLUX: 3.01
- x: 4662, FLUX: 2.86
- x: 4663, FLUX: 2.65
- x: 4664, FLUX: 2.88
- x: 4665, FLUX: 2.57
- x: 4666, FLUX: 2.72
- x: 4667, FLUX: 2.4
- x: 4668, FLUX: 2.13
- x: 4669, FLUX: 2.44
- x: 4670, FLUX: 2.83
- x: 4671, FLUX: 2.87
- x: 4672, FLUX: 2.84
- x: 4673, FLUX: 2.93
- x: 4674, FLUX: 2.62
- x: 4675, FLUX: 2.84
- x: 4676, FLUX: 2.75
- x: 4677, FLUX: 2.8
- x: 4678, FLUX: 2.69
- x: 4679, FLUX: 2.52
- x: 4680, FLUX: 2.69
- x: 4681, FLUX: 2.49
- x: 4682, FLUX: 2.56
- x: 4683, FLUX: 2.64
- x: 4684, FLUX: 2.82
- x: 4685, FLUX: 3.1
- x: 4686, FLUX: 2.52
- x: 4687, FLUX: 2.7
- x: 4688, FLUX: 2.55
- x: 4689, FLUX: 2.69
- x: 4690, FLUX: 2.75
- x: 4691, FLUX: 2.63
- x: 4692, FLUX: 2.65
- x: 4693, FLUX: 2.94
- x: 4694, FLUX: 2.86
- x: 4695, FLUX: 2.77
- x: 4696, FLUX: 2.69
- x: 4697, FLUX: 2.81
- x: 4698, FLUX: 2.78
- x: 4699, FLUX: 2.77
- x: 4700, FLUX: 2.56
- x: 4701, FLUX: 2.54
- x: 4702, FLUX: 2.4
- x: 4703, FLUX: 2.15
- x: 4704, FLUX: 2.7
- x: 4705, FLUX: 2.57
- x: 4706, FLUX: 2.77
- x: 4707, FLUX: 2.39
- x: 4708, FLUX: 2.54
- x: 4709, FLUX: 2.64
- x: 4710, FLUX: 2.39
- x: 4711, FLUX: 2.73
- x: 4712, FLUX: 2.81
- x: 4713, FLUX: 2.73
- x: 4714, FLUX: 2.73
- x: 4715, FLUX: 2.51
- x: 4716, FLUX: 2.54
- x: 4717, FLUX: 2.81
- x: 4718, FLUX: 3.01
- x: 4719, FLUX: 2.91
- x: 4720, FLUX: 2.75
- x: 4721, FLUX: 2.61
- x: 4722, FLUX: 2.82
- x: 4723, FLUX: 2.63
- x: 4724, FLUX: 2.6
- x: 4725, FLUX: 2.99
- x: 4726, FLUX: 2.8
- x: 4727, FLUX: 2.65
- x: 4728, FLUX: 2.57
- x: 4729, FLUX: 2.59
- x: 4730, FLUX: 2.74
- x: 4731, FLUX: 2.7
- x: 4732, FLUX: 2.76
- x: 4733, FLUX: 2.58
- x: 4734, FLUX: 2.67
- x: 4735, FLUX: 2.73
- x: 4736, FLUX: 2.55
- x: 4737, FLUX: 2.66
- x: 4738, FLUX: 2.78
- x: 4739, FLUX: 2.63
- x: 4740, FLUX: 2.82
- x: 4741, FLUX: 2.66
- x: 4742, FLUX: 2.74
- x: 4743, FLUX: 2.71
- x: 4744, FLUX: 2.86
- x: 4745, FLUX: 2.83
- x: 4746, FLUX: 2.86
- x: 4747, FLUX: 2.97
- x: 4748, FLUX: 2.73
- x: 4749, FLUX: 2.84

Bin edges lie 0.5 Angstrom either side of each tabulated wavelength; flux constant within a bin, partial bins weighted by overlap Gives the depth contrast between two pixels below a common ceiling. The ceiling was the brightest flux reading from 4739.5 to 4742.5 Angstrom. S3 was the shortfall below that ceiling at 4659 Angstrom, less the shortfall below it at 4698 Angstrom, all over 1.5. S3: -0.12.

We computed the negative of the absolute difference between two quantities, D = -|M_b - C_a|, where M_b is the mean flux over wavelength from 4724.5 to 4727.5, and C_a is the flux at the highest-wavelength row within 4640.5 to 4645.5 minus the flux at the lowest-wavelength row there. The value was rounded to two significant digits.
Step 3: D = -2.6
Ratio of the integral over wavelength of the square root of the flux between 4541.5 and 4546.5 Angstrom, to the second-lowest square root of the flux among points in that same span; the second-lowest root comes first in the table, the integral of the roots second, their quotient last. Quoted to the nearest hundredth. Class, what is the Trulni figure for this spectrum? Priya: 5.01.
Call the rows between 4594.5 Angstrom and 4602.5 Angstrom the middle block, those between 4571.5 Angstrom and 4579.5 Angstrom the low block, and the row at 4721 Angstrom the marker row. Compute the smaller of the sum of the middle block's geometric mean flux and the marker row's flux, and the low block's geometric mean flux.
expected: 2.74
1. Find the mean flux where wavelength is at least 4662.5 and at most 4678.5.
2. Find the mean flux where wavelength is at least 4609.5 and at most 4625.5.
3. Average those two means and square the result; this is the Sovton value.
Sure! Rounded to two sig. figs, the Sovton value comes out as 7.3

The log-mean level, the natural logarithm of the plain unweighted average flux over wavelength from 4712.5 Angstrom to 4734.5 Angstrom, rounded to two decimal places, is 1.00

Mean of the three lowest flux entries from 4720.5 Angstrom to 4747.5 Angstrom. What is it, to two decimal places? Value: 2.57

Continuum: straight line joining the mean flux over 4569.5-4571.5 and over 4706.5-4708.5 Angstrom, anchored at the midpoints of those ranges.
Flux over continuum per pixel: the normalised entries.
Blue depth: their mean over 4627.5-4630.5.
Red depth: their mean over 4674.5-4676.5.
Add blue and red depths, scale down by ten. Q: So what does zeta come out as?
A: 0.219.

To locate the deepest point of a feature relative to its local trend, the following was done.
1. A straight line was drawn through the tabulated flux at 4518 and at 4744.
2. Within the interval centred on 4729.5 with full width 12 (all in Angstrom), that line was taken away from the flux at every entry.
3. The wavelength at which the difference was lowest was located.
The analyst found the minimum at 4728 Angstrom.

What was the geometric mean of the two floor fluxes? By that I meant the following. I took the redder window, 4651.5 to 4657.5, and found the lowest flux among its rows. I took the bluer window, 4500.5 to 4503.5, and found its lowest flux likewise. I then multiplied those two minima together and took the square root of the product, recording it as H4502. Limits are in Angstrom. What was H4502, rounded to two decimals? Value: 2.56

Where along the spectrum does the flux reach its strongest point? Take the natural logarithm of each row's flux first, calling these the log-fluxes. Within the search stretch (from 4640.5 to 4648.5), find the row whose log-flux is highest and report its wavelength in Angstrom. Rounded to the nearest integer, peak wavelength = 4642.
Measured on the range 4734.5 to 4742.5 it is 4740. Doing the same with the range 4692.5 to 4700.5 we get 4693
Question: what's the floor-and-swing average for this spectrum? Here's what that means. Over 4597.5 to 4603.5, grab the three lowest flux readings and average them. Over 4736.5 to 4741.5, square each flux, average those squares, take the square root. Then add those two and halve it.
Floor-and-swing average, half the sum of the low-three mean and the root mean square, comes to 2.65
